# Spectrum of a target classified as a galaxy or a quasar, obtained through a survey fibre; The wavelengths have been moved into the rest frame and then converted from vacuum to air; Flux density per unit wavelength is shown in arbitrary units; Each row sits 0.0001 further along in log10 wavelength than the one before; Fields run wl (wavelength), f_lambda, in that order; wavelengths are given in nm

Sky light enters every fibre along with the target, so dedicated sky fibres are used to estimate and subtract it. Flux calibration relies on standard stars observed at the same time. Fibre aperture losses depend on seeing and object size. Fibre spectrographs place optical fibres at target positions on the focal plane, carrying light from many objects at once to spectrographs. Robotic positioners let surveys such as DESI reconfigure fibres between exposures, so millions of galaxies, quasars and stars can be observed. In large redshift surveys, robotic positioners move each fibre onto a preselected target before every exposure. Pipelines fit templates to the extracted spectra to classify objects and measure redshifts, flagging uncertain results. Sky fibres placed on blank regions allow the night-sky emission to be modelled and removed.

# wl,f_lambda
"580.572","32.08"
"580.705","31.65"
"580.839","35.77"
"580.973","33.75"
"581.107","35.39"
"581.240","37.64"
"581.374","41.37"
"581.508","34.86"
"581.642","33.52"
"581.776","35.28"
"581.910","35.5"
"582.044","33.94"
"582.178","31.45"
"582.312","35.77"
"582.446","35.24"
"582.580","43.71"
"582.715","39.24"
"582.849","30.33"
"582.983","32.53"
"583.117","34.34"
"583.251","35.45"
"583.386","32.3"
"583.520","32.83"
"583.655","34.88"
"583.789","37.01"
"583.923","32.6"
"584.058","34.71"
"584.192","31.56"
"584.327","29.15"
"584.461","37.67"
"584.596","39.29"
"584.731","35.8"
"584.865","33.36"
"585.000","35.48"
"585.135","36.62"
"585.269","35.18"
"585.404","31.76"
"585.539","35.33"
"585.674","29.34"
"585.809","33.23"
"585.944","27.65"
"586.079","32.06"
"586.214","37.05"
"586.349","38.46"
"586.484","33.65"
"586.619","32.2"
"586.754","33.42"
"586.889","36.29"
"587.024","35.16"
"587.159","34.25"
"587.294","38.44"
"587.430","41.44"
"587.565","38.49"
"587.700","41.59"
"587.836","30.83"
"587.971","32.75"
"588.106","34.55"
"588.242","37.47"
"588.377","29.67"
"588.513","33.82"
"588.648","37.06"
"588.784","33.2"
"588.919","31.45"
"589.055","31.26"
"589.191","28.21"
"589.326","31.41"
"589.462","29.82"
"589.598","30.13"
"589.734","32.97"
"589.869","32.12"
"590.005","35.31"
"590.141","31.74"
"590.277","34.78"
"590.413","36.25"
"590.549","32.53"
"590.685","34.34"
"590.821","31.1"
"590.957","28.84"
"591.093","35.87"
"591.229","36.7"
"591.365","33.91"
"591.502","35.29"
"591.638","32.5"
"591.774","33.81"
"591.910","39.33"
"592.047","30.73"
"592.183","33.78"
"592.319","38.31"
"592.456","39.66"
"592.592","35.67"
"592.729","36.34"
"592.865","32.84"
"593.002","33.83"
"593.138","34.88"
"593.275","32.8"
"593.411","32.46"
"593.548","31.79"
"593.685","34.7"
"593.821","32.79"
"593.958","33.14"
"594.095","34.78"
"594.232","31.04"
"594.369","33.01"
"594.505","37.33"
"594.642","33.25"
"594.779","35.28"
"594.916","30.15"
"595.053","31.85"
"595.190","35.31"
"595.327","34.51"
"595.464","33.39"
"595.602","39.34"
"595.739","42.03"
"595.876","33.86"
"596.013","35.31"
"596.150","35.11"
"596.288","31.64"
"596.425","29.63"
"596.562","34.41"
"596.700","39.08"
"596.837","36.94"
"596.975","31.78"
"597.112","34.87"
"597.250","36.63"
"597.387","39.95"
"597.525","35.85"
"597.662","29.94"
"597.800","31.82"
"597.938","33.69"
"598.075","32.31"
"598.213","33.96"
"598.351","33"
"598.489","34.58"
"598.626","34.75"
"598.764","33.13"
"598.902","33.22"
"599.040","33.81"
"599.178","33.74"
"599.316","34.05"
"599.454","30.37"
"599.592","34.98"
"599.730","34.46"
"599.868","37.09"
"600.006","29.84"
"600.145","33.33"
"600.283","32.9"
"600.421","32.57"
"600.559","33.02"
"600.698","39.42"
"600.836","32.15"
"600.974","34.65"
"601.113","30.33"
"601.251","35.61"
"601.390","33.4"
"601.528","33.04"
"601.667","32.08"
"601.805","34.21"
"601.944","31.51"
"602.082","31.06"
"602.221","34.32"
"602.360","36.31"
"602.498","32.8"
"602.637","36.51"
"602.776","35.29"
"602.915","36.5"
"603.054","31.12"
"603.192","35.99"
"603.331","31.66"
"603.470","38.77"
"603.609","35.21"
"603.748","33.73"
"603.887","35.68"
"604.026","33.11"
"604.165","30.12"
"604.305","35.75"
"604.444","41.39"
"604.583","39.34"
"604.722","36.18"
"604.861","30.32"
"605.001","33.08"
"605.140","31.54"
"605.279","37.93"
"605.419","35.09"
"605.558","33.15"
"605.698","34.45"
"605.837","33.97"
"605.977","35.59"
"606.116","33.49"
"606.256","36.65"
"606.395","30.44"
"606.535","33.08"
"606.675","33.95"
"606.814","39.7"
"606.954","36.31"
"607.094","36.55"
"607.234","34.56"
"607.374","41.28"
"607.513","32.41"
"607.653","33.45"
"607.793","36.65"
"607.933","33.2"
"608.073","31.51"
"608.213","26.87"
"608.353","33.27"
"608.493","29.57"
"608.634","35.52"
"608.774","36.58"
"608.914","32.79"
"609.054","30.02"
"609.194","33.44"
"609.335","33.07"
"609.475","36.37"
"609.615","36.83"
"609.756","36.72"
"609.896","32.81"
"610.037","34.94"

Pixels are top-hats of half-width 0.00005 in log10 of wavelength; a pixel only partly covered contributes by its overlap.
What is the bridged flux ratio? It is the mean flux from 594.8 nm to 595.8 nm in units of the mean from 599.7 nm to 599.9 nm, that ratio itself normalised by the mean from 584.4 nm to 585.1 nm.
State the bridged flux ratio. 0.0271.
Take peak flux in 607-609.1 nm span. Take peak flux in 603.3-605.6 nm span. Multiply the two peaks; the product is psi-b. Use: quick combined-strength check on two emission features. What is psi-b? 1709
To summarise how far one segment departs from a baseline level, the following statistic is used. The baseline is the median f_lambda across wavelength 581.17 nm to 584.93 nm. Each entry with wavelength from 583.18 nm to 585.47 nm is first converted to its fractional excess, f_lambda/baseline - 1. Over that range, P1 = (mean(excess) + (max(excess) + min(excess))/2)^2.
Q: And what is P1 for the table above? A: 0.0009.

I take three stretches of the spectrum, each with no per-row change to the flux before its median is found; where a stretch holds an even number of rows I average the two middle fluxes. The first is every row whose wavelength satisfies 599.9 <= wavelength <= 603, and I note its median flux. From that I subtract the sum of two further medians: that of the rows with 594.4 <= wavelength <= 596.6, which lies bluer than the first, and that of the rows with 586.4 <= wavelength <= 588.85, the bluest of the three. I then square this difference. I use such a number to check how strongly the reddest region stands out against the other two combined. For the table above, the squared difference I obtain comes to 1273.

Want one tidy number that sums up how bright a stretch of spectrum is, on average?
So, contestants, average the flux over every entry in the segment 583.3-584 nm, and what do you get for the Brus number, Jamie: 33.9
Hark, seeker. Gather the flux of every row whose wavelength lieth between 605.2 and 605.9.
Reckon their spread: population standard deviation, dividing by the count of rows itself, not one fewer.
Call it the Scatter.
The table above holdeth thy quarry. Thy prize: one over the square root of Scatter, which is 0.782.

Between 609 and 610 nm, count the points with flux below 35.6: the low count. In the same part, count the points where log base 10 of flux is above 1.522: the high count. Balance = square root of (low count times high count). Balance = 4.00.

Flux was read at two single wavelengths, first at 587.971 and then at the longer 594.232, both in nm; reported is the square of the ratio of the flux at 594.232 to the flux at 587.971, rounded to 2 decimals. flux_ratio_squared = 0.90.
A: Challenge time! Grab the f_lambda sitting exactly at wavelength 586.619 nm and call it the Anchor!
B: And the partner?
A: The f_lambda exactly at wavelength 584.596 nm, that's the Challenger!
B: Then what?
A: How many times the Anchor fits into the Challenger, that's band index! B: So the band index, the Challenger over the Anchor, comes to 1.22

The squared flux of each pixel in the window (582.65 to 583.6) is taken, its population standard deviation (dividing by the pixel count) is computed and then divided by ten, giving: 19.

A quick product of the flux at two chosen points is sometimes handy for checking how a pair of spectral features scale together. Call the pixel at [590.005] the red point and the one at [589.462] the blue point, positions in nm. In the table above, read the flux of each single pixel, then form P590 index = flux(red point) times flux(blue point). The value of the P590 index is 1053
